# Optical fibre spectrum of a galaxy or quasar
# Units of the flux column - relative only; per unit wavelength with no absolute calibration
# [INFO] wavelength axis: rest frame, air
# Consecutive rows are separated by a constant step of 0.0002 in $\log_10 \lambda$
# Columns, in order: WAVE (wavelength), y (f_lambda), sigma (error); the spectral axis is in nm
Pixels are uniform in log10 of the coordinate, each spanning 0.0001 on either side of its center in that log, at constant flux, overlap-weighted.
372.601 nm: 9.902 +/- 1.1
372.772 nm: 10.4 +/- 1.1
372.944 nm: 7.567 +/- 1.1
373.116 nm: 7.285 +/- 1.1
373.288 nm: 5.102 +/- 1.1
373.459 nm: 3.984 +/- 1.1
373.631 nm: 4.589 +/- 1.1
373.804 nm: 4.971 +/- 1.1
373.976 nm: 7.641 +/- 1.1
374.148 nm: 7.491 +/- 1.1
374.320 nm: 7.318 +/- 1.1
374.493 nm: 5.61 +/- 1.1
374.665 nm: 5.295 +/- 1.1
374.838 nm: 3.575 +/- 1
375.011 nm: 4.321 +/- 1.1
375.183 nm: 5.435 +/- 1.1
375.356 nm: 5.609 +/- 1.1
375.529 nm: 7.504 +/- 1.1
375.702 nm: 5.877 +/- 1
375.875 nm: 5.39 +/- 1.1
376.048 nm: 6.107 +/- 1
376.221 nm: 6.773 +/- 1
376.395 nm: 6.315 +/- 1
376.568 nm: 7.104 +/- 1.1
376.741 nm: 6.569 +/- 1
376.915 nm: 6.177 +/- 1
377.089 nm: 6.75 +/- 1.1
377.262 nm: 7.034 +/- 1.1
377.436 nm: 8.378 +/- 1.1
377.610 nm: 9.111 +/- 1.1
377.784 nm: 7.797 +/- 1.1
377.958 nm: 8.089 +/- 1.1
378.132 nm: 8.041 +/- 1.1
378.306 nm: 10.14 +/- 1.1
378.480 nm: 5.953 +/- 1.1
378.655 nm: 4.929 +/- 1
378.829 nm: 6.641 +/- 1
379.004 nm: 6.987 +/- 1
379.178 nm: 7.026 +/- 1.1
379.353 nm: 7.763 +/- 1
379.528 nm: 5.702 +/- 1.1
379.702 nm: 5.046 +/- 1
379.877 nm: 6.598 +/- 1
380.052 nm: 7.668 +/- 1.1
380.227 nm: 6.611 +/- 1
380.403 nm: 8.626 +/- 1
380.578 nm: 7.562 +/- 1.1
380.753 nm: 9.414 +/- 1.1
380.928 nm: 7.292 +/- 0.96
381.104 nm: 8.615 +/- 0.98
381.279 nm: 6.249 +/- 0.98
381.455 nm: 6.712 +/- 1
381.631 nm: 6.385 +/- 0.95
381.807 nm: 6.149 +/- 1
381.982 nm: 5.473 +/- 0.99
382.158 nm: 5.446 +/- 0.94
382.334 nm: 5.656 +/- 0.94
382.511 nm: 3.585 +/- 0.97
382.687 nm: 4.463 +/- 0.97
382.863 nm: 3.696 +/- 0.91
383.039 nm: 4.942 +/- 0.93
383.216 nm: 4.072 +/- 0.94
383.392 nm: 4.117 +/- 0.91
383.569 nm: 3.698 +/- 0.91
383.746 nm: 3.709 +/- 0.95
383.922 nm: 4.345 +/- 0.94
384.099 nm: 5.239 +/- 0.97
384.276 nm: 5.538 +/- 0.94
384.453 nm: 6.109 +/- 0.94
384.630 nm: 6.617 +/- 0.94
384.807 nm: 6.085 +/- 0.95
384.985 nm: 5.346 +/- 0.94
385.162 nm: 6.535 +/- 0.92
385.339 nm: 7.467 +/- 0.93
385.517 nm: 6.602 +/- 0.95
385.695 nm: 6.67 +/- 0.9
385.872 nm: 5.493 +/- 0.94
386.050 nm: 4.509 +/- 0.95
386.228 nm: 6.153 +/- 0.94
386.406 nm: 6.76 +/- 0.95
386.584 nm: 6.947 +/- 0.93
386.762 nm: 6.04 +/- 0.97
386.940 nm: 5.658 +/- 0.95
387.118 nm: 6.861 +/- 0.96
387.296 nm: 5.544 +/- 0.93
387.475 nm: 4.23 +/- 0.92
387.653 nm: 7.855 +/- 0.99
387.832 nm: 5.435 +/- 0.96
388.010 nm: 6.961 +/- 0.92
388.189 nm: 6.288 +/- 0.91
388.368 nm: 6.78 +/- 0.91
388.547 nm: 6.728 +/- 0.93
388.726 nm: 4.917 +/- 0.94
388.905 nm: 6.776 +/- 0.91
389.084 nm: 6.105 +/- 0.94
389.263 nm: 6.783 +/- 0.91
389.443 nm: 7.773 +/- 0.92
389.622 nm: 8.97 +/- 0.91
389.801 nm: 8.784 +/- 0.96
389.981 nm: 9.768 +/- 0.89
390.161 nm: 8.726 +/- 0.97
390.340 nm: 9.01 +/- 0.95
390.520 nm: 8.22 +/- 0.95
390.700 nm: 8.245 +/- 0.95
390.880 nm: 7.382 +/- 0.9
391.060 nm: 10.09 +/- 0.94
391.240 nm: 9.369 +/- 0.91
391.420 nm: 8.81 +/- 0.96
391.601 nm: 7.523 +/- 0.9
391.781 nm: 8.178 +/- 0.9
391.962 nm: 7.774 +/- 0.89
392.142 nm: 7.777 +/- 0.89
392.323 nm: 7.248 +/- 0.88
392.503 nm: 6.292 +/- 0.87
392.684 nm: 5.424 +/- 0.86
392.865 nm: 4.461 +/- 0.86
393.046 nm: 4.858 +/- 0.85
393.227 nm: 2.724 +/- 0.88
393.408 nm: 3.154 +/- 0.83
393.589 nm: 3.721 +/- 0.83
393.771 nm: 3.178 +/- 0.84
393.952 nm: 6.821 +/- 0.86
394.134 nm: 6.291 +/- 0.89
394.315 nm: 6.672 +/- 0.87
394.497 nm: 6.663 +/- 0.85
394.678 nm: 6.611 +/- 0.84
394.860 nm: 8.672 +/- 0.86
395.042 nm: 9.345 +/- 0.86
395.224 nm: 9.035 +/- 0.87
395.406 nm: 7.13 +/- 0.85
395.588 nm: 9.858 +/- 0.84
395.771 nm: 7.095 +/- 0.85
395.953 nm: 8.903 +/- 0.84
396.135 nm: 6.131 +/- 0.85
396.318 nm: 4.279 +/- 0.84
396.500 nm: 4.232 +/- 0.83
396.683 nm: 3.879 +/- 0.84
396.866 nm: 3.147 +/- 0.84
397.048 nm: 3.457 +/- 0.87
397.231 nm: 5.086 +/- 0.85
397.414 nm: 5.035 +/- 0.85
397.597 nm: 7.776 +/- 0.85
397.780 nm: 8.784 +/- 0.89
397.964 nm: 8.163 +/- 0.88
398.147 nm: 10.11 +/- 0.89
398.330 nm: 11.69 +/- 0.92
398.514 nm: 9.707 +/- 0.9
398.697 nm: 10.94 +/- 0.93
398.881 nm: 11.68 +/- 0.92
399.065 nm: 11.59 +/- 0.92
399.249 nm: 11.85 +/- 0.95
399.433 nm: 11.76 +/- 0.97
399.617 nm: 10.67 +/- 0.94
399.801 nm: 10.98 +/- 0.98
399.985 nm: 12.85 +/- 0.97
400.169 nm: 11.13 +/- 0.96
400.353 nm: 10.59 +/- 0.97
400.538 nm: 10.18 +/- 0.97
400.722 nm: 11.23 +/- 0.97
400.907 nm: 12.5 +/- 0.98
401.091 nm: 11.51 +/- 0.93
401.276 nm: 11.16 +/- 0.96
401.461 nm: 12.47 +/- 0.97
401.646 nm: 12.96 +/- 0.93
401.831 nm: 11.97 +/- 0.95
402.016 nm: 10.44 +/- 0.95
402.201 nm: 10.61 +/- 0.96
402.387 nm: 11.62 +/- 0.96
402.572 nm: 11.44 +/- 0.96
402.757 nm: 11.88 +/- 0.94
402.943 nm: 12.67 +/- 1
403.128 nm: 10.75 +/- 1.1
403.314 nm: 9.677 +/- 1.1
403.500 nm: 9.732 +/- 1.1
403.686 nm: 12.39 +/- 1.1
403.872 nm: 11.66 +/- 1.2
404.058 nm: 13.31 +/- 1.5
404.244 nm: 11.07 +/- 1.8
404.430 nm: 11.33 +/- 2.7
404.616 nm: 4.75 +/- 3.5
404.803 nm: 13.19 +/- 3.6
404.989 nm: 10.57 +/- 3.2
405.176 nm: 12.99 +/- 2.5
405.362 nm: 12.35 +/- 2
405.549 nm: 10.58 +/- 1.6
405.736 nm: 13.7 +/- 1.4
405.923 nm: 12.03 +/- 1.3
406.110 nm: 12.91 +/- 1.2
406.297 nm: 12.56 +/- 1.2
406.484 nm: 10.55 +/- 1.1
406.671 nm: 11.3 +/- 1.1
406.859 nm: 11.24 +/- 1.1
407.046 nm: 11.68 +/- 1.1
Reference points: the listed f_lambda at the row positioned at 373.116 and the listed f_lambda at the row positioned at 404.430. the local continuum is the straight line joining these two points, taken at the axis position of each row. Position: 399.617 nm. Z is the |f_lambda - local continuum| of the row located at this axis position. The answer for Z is 0.0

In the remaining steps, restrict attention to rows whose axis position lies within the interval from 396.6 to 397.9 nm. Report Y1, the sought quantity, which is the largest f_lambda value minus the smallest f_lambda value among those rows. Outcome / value 5.6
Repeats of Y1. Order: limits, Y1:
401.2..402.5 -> 2.5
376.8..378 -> 2.9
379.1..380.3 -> 2.7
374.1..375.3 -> 3.9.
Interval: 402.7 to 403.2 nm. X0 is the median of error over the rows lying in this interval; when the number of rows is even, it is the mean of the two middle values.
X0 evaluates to 1.00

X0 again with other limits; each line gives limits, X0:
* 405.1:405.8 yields 1.80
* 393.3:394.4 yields 0.85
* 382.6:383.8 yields 0.93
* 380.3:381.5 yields 1.00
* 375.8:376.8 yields 1.00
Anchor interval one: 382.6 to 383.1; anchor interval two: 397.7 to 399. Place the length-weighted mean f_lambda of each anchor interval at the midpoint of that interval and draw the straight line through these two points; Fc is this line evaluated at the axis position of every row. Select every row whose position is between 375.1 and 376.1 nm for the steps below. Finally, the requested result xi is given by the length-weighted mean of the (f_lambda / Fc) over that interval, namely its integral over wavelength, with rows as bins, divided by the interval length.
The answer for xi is 3.74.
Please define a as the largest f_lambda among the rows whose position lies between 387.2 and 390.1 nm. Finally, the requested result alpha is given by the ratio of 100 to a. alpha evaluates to 10.2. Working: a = 9.768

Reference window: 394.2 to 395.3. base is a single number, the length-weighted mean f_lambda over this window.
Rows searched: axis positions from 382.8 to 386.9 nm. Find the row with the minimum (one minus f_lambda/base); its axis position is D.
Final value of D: 385.339 nm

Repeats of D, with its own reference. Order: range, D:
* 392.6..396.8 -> 395.588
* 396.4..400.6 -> 399.985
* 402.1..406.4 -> 405.736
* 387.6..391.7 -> 391.060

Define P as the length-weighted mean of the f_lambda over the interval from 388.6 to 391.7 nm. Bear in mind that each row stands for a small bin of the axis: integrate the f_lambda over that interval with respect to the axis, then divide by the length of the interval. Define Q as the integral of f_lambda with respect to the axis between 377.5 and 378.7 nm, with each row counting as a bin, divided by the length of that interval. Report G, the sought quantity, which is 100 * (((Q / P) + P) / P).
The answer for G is 112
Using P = 8.1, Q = 7.8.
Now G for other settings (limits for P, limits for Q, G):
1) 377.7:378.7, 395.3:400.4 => 115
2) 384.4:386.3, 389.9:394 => 118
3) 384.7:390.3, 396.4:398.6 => 115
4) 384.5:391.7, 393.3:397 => 113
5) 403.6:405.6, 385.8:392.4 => 106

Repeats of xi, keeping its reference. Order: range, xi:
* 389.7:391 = 1.20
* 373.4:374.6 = 5.95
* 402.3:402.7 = 0.98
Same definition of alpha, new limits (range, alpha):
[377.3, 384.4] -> 9.9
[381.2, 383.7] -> 14.9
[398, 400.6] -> 7.8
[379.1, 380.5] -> 11.6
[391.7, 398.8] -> 8.6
